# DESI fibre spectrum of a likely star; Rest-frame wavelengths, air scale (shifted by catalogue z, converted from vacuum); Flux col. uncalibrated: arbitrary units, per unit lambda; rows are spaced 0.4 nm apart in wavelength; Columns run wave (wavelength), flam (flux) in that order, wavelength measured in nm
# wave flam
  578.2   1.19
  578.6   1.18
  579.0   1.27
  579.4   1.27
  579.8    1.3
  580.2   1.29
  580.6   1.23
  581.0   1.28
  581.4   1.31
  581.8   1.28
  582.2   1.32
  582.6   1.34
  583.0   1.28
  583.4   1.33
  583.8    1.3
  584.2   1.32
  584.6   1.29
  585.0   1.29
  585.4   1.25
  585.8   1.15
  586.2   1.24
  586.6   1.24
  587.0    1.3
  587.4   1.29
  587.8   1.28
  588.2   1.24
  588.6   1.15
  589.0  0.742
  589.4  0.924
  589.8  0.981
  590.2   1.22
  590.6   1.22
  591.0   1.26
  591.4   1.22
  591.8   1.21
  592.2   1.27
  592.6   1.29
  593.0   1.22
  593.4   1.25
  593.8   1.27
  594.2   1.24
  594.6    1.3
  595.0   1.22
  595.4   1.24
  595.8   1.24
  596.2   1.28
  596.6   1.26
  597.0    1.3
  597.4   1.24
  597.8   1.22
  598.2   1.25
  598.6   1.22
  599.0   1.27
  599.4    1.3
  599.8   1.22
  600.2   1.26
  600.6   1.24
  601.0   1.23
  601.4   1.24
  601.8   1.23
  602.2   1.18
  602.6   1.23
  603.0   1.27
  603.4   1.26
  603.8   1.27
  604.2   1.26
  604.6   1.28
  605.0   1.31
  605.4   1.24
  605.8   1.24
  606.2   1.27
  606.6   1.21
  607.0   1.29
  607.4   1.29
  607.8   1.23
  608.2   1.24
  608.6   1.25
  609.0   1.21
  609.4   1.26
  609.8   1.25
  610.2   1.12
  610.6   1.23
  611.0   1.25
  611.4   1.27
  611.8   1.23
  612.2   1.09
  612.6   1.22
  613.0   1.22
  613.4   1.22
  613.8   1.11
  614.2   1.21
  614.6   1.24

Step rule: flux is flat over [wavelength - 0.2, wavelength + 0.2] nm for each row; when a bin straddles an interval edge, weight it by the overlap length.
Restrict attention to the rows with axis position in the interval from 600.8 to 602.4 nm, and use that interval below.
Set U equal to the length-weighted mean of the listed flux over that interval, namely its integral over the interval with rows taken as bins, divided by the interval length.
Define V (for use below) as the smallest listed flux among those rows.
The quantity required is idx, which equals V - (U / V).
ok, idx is 0.15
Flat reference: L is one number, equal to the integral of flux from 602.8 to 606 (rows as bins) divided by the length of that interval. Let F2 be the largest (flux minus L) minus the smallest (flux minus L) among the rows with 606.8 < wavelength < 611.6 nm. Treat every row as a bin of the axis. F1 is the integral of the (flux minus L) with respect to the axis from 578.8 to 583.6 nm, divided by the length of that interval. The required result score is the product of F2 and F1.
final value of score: 0.004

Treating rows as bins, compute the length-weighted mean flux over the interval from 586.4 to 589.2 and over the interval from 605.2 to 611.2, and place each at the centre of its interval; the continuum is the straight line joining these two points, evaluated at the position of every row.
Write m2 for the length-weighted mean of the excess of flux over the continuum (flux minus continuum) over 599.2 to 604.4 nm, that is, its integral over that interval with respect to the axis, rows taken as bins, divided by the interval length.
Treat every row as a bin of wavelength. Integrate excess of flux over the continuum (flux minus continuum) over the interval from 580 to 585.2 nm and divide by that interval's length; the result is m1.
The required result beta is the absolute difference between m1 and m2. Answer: 0.11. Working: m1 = 0.135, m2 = 0.026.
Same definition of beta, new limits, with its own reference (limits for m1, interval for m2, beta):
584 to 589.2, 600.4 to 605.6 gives 0.01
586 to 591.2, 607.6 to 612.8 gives 0.01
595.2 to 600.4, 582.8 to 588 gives 0.06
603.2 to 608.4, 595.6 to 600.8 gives 0.02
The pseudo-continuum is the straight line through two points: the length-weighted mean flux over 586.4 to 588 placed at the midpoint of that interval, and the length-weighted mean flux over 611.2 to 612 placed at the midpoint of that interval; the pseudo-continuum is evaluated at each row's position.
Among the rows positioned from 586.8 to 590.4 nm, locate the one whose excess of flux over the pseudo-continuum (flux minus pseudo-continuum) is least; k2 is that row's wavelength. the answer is 589.0 nm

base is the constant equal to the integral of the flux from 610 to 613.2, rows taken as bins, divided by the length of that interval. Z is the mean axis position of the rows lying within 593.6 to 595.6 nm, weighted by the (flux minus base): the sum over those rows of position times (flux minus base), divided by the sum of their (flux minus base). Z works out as 594.47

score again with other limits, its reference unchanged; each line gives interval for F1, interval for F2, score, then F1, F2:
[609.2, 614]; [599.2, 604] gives -0.007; -0.06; 0.120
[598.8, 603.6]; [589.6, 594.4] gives -0.007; -0.02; 0.309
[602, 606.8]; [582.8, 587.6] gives -0.003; -0.01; 0.180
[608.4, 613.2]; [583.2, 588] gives -0.009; -0.05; 0.180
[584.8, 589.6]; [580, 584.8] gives -0.010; -0.09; 0.110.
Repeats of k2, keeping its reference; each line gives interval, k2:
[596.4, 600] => 597.8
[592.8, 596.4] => 593.0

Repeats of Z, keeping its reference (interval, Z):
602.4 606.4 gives 604.46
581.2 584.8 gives 583.00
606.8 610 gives 608.15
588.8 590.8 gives 589.26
